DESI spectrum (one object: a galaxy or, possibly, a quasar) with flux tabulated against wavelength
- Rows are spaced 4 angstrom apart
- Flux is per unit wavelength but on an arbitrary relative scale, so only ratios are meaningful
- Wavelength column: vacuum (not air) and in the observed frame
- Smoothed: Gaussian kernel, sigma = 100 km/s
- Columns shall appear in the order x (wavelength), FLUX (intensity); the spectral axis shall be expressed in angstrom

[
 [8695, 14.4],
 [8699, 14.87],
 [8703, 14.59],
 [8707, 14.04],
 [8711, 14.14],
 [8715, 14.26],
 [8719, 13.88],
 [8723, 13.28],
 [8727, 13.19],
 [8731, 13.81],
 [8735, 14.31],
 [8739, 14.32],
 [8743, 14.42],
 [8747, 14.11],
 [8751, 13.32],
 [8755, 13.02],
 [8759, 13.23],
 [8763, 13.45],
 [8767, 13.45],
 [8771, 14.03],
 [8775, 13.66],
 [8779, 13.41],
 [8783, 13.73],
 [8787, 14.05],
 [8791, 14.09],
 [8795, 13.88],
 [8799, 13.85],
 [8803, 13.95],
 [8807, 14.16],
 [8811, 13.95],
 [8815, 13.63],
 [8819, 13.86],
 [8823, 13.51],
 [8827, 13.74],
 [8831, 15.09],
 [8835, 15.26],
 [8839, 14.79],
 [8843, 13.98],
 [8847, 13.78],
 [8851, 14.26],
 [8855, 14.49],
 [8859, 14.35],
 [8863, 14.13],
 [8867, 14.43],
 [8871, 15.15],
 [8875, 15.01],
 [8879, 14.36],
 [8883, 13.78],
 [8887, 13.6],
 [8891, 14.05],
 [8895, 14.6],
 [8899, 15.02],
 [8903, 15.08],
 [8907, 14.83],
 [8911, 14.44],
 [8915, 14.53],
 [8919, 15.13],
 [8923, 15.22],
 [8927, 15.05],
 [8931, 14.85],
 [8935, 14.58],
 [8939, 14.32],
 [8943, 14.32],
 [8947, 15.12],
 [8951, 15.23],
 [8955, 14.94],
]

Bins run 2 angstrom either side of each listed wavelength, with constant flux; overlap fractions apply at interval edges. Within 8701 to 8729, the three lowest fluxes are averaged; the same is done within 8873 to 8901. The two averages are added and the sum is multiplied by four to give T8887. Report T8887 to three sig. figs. 109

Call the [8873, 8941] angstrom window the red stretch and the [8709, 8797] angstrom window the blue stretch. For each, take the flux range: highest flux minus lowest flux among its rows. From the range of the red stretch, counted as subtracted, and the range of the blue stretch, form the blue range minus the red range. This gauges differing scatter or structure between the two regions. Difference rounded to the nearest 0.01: -0.22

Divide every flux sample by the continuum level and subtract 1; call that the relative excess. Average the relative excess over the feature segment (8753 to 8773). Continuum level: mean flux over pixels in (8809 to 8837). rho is -0.050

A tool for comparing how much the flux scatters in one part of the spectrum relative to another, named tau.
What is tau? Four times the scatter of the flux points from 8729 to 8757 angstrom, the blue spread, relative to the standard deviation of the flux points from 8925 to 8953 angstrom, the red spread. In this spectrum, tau 5.8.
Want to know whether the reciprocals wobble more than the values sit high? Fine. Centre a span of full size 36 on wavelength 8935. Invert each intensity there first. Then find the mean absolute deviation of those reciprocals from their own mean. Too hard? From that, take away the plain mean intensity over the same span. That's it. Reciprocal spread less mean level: -14.9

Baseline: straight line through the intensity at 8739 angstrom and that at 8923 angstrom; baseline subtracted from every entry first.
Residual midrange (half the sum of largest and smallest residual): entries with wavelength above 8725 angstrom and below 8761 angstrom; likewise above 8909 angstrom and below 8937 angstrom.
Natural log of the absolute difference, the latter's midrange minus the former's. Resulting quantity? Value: -1.2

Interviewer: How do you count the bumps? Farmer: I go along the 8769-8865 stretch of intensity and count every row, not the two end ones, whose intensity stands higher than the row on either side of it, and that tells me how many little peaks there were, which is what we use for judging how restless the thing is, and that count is 5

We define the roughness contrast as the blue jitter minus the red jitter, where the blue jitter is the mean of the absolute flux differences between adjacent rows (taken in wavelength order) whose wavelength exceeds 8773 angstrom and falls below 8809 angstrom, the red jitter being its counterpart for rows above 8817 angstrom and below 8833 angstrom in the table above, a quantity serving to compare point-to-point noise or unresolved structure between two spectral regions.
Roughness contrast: -0.46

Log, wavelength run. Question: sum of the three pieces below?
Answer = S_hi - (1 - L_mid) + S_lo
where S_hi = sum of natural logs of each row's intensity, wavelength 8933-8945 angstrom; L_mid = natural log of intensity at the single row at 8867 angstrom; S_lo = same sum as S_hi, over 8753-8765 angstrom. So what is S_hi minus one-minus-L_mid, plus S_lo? 17.4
